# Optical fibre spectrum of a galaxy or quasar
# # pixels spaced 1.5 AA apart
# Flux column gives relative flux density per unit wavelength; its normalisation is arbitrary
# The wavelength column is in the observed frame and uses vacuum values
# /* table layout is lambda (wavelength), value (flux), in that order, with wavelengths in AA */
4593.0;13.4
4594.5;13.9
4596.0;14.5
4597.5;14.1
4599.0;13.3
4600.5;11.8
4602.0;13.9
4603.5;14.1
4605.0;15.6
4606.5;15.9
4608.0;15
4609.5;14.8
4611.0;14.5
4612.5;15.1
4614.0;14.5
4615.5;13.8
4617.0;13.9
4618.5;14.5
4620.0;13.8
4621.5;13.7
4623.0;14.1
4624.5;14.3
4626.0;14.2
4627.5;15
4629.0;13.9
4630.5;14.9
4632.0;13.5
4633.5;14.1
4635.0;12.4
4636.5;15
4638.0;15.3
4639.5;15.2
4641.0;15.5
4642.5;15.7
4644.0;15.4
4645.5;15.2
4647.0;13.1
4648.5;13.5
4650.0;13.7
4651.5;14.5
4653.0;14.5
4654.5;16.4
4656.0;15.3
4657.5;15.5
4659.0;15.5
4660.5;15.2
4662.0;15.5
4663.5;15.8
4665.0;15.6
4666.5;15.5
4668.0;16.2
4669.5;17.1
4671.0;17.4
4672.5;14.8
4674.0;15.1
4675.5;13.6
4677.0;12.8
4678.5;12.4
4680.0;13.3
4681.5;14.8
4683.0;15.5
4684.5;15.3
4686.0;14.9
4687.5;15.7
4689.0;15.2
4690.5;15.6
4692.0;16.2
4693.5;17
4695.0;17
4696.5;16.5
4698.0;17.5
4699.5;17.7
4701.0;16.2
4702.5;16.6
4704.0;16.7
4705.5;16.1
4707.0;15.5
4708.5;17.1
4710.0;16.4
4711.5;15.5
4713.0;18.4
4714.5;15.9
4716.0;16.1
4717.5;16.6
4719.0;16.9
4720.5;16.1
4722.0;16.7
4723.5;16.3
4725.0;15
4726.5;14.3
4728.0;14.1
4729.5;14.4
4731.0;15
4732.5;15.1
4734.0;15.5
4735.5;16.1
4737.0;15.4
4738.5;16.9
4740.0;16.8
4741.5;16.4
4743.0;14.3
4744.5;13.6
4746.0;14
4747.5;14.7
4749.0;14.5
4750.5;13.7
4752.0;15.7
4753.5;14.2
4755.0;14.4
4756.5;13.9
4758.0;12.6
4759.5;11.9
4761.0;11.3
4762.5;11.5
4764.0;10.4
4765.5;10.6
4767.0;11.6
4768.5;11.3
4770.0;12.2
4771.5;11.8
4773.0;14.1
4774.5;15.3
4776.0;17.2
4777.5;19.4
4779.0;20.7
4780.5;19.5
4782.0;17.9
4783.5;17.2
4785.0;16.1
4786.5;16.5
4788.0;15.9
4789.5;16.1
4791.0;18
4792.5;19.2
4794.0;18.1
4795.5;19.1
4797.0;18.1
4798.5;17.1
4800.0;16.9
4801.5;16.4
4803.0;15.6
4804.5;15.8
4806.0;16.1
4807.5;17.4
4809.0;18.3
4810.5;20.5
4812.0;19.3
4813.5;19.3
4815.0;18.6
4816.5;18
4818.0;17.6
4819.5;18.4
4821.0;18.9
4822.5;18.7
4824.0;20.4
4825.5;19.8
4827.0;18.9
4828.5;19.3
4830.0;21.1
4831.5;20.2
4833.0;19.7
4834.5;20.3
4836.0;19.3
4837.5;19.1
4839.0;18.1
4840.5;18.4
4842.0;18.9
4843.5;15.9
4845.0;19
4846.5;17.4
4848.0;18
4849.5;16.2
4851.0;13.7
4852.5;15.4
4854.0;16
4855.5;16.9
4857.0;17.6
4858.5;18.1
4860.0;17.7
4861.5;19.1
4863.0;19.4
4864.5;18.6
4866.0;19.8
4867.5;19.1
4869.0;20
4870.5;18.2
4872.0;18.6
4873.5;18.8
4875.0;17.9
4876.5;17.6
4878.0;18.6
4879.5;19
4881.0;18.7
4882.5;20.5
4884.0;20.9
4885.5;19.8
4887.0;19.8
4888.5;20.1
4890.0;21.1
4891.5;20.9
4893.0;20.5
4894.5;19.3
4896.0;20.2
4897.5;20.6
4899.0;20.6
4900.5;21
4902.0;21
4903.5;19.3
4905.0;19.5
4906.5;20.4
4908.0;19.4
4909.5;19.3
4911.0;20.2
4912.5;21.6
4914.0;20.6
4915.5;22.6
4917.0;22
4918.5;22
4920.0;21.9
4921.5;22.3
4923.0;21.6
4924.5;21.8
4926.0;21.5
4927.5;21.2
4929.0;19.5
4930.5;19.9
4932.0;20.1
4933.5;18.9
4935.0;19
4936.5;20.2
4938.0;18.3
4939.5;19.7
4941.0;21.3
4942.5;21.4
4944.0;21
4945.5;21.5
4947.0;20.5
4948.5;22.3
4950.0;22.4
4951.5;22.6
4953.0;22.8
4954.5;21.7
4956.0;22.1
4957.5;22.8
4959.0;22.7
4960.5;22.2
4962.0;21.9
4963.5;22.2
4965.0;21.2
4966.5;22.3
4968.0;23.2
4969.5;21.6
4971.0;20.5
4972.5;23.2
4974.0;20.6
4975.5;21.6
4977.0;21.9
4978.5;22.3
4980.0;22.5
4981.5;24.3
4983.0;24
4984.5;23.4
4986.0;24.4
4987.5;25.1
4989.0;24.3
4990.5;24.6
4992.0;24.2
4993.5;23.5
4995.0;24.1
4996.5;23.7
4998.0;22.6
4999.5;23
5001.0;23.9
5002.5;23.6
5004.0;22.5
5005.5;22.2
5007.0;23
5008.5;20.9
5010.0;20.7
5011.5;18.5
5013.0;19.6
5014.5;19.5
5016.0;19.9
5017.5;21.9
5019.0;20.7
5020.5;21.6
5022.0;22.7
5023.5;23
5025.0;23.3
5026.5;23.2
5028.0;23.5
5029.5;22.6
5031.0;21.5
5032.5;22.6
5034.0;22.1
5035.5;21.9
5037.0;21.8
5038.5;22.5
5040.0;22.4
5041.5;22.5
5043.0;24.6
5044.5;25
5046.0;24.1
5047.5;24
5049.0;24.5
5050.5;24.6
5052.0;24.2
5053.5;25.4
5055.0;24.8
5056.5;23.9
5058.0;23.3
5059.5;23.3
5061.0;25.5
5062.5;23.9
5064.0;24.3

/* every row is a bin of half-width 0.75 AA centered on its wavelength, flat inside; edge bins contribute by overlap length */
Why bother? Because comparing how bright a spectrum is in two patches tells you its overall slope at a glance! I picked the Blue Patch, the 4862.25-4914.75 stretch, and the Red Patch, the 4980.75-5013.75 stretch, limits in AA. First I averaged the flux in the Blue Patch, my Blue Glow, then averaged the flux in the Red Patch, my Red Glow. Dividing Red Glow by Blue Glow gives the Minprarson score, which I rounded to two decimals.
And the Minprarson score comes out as 1.17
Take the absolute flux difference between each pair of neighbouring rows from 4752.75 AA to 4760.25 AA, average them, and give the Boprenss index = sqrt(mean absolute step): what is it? 0.82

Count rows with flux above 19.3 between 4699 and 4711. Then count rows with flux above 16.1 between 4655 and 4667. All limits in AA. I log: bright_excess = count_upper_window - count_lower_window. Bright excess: 0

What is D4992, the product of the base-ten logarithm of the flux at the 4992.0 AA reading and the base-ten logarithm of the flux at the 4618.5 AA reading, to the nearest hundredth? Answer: 1.61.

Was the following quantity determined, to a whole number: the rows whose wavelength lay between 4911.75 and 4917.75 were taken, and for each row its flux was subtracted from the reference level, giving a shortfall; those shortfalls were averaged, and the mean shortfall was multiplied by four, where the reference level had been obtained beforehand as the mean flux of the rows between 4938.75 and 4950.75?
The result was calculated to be -2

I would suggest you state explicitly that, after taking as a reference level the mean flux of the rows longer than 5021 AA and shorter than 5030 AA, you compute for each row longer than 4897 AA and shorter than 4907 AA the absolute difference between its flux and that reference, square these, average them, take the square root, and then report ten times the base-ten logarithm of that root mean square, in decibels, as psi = 4.4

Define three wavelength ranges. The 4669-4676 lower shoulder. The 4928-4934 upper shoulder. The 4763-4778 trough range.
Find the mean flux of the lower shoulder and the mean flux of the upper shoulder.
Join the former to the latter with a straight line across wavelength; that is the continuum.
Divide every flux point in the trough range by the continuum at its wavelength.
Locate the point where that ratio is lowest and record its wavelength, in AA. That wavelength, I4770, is 4764.0 AA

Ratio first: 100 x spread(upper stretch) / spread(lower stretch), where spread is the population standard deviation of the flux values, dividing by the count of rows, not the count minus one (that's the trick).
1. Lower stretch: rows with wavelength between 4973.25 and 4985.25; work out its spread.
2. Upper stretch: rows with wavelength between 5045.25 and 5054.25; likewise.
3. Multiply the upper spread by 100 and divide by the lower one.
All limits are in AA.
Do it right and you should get 40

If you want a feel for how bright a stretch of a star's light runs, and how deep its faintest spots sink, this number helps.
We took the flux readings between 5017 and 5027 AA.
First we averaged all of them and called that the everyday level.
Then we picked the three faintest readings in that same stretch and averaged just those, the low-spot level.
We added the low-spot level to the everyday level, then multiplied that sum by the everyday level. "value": 977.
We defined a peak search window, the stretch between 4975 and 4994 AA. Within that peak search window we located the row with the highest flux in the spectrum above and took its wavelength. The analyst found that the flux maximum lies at 4987.5 AA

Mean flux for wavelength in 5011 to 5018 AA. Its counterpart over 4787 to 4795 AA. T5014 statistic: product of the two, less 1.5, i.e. 346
